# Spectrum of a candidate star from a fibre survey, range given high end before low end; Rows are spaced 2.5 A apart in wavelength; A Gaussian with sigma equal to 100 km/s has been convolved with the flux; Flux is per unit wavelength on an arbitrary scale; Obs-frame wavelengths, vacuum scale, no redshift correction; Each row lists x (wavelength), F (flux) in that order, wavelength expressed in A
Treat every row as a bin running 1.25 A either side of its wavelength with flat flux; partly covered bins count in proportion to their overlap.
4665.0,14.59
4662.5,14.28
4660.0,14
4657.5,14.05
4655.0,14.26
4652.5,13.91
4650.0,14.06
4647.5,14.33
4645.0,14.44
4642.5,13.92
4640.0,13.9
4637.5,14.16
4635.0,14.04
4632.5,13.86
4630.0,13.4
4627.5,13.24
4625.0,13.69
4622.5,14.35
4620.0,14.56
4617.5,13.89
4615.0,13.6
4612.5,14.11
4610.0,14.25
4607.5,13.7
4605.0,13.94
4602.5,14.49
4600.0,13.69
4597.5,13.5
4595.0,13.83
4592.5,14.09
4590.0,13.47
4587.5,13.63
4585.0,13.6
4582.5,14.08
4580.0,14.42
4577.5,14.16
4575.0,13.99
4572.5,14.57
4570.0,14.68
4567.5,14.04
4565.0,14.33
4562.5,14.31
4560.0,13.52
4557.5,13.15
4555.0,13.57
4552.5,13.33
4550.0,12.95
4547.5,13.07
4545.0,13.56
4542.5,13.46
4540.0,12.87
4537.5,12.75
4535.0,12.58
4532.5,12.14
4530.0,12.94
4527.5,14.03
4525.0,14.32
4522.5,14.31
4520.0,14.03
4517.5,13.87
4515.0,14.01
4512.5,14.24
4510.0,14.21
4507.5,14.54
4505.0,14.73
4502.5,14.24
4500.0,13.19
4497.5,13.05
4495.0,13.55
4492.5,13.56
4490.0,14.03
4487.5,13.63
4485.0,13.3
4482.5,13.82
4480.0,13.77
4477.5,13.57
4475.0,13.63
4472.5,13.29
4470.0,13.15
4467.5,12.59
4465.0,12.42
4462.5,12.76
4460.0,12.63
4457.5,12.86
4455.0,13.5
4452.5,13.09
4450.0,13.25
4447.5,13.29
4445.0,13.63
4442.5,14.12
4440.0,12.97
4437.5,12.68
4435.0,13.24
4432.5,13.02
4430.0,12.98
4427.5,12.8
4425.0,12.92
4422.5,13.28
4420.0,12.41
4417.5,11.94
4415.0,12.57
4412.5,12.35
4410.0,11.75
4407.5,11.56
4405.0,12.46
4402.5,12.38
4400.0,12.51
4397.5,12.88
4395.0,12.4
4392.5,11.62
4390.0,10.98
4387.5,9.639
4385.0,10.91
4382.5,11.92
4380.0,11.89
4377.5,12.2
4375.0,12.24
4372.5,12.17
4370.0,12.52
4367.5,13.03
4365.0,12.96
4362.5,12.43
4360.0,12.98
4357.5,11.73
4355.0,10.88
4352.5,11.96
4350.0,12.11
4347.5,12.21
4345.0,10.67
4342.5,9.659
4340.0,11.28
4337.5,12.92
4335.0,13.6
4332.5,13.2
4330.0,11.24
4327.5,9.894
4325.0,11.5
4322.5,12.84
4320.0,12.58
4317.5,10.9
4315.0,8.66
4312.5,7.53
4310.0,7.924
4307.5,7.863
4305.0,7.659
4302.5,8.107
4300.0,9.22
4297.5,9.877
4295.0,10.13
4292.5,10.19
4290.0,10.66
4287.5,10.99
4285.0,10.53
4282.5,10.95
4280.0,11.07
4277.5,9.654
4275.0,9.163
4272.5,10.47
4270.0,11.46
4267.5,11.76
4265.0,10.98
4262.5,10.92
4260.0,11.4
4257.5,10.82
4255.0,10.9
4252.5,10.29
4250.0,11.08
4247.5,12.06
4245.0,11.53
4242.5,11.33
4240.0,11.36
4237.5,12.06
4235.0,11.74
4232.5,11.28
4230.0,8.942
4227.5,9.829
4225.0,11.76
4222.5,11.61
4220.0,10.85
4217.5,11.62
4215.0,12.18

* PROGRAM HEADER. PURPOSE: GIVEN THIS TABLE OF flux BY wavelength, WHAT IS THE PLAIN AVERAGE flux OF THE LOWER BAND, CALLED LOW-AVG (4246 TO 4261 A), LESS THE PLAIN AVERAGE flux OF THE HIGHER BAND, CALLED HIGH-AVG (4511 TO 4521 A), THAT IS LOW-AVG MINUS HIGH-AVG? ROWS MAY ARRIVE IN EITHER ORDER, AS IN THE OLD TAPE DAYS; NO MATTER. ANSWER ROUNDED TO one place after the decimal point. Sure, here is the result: -2.9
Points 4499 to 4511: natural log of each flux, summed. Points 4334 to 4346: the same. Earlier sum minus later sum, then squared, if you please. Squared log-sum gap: 1.06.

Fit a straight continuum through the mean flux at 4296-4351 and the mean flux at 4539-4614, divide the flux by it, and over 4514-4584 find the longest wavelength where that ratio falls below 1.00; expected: 4560.0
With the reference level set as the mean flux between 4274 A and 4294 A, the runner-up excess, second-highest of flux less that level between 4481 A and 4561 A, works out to 4.1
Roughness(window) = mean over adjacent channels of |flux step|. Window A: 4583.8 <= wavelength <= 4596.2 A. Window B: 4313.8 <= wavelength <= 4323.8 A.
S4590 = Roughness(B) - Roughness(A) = 1.13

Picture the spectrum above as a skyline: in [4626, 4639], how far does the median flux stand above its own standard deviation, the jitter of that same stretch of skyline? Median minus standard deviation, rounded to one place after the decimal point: 13.5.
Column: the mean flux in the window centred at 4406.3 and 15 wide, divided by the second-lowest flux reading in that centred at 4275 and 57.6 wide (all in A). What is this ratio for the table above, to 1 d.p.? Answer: 1.3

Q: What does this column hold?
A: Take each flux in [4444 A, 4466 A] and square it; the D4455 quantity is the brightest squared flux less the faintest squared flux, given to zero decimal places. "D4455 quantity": 32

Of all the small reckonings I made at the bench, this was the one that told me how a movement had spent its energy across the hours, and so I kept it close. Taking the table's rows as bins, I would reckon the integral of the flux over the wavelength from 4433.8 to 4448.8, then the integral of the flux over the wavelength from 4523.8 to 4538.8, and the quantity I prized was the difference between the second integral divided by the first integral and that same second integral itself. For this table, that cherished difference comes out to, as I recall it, -196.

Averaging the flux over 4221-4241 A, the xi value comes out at 11.1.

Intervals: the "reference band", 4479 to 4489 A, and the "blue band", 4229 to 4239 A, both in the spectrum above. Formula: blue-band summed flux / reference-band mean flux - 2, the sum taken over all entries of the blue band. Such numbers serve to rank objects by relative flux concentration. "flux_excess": 1.2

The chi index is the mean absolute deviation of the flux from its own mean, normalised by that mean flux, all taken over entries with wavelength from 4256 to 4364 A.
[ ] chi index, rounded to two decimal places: 0.11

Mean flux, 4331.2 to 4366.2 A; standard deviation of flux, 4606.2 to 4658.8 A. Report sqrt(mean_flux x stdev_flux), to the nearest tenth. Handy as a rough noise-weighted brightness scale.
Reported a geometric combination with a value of 2.0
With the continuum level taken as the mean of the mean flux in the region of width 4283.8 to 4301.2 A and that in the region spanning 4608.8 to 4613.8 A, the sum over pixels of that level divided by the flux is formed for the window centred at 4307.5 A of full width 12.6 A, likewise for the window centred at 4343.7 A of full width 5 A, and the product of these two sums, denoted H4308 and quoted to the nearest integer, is 19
